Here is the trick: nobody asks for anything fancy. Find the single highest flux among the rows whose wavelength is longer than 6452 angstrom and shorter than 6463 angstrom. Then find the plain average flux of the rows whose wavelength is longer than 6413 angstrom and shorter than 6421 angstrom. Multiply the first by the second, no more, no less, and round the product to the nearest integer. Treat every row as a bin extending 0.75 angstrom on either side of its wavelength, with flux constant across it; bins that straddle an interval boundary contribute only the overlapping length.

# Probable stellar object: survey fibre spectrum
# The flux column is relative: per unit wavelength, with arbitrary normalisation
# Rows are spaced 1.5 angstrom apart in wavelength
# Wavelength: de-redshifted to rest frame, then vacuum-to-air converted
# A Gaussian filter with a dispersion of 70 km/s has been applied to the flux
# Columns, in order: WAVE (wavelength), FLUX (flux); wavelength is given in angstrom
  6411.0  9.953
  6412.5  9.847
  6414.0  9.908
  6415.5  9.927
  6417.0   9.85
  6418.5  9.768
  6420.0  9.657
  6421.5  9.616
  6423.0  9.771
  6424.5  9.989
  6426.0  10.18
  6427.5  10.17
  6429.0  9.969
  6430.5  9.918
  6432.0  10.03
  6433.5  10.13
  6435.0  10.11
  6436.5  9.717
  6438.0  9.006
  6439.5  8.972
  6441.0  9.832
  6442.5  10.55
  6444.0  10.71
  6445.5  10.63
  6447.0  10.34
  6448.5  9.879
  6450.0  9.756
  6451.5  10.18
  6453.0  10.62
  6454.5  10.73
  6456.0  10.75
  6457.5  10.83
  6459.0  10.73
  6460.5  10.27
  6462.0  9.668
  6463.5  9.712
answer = 106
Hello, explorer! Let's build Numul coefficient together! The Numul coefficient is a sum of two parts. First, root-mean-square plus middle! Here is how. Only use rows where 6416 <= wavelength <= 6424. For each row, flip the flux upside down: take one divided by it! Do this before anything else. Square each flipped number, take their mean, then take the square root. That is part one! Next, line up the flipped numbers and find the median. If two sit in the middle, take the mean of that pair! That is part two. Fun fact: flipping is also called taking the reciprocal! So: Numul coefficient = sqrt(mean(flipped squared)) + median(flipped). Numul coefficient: 0.205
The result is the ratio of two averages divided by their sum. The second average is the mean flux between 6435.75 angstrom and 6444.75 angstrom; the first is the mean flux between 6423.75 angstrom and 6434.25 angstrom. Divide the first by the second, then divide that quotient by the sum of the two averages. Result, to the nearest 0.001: 0.052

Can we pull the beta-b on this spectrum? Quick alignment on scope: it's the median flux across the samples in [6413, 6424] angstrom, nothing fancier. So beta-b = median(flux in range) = 9.8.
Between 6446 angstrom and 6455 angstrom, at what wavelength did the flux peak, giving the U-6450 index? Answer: 6454.5 angstrom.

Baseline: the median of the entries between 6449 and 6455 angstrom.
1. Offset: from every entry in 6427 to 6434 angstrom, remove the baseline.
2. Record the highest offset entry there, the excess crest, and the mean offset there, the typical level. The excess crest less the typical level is 0.13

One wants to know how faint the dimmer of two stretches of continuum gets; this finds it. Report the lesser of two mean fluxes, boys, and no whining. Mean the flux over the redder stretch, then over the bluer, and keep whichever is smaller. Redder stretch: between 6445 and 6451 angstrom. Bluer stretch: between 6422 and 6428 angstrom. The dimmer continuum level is 10.0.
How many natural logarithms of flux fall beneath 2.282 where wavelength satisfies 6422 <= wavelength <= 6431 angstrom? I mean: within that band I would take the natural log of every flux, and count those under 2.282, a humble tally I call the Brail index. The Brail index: 1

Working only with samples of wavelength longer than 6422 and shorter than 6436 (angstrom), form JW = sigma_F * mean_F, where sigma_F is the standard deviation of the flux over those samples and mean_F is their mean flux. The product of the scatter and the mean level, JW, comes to 1.3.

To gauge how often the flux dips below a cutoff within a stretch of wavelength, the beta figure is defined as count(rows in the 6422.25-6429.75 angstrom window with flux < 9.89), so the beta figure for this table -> 1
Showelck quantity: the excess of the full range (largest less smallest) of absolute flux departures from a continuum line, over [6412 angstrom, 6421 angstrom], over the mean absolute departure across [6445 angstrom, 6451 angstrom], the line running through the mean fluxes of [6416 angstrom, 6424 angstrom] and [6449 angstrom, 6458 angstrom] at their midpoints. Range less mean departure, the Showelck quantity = -0.13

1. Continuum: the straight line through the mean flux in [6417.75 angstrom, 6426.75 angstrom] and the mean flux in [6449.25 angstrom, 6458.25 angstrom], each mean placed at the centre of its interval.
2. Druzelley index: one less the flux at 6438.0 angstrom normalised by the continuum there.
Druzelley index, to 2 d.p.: 0.11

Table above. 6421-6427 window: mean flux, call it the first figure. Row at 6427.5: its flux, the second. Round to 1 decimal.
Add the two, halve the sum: 10.0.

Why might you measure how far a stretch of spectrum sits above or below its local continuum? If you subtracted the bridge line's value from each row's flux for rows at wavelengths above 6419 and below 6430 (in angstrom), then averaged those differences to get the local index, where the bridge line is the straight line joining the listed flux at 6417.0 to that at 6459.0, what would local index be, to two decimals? -0.10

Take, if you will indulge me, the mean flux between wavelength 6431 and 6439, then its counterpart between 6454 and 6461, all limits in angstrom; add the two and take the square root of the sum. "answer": 4.52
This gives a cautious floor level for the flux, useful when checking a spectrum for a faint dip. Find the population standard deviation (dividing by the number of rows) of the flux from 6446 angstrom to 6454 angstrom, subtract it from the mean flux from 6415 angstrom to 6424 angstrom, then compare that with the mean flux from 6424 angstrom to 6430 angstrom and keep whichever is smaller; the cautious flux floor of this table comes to 9.5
